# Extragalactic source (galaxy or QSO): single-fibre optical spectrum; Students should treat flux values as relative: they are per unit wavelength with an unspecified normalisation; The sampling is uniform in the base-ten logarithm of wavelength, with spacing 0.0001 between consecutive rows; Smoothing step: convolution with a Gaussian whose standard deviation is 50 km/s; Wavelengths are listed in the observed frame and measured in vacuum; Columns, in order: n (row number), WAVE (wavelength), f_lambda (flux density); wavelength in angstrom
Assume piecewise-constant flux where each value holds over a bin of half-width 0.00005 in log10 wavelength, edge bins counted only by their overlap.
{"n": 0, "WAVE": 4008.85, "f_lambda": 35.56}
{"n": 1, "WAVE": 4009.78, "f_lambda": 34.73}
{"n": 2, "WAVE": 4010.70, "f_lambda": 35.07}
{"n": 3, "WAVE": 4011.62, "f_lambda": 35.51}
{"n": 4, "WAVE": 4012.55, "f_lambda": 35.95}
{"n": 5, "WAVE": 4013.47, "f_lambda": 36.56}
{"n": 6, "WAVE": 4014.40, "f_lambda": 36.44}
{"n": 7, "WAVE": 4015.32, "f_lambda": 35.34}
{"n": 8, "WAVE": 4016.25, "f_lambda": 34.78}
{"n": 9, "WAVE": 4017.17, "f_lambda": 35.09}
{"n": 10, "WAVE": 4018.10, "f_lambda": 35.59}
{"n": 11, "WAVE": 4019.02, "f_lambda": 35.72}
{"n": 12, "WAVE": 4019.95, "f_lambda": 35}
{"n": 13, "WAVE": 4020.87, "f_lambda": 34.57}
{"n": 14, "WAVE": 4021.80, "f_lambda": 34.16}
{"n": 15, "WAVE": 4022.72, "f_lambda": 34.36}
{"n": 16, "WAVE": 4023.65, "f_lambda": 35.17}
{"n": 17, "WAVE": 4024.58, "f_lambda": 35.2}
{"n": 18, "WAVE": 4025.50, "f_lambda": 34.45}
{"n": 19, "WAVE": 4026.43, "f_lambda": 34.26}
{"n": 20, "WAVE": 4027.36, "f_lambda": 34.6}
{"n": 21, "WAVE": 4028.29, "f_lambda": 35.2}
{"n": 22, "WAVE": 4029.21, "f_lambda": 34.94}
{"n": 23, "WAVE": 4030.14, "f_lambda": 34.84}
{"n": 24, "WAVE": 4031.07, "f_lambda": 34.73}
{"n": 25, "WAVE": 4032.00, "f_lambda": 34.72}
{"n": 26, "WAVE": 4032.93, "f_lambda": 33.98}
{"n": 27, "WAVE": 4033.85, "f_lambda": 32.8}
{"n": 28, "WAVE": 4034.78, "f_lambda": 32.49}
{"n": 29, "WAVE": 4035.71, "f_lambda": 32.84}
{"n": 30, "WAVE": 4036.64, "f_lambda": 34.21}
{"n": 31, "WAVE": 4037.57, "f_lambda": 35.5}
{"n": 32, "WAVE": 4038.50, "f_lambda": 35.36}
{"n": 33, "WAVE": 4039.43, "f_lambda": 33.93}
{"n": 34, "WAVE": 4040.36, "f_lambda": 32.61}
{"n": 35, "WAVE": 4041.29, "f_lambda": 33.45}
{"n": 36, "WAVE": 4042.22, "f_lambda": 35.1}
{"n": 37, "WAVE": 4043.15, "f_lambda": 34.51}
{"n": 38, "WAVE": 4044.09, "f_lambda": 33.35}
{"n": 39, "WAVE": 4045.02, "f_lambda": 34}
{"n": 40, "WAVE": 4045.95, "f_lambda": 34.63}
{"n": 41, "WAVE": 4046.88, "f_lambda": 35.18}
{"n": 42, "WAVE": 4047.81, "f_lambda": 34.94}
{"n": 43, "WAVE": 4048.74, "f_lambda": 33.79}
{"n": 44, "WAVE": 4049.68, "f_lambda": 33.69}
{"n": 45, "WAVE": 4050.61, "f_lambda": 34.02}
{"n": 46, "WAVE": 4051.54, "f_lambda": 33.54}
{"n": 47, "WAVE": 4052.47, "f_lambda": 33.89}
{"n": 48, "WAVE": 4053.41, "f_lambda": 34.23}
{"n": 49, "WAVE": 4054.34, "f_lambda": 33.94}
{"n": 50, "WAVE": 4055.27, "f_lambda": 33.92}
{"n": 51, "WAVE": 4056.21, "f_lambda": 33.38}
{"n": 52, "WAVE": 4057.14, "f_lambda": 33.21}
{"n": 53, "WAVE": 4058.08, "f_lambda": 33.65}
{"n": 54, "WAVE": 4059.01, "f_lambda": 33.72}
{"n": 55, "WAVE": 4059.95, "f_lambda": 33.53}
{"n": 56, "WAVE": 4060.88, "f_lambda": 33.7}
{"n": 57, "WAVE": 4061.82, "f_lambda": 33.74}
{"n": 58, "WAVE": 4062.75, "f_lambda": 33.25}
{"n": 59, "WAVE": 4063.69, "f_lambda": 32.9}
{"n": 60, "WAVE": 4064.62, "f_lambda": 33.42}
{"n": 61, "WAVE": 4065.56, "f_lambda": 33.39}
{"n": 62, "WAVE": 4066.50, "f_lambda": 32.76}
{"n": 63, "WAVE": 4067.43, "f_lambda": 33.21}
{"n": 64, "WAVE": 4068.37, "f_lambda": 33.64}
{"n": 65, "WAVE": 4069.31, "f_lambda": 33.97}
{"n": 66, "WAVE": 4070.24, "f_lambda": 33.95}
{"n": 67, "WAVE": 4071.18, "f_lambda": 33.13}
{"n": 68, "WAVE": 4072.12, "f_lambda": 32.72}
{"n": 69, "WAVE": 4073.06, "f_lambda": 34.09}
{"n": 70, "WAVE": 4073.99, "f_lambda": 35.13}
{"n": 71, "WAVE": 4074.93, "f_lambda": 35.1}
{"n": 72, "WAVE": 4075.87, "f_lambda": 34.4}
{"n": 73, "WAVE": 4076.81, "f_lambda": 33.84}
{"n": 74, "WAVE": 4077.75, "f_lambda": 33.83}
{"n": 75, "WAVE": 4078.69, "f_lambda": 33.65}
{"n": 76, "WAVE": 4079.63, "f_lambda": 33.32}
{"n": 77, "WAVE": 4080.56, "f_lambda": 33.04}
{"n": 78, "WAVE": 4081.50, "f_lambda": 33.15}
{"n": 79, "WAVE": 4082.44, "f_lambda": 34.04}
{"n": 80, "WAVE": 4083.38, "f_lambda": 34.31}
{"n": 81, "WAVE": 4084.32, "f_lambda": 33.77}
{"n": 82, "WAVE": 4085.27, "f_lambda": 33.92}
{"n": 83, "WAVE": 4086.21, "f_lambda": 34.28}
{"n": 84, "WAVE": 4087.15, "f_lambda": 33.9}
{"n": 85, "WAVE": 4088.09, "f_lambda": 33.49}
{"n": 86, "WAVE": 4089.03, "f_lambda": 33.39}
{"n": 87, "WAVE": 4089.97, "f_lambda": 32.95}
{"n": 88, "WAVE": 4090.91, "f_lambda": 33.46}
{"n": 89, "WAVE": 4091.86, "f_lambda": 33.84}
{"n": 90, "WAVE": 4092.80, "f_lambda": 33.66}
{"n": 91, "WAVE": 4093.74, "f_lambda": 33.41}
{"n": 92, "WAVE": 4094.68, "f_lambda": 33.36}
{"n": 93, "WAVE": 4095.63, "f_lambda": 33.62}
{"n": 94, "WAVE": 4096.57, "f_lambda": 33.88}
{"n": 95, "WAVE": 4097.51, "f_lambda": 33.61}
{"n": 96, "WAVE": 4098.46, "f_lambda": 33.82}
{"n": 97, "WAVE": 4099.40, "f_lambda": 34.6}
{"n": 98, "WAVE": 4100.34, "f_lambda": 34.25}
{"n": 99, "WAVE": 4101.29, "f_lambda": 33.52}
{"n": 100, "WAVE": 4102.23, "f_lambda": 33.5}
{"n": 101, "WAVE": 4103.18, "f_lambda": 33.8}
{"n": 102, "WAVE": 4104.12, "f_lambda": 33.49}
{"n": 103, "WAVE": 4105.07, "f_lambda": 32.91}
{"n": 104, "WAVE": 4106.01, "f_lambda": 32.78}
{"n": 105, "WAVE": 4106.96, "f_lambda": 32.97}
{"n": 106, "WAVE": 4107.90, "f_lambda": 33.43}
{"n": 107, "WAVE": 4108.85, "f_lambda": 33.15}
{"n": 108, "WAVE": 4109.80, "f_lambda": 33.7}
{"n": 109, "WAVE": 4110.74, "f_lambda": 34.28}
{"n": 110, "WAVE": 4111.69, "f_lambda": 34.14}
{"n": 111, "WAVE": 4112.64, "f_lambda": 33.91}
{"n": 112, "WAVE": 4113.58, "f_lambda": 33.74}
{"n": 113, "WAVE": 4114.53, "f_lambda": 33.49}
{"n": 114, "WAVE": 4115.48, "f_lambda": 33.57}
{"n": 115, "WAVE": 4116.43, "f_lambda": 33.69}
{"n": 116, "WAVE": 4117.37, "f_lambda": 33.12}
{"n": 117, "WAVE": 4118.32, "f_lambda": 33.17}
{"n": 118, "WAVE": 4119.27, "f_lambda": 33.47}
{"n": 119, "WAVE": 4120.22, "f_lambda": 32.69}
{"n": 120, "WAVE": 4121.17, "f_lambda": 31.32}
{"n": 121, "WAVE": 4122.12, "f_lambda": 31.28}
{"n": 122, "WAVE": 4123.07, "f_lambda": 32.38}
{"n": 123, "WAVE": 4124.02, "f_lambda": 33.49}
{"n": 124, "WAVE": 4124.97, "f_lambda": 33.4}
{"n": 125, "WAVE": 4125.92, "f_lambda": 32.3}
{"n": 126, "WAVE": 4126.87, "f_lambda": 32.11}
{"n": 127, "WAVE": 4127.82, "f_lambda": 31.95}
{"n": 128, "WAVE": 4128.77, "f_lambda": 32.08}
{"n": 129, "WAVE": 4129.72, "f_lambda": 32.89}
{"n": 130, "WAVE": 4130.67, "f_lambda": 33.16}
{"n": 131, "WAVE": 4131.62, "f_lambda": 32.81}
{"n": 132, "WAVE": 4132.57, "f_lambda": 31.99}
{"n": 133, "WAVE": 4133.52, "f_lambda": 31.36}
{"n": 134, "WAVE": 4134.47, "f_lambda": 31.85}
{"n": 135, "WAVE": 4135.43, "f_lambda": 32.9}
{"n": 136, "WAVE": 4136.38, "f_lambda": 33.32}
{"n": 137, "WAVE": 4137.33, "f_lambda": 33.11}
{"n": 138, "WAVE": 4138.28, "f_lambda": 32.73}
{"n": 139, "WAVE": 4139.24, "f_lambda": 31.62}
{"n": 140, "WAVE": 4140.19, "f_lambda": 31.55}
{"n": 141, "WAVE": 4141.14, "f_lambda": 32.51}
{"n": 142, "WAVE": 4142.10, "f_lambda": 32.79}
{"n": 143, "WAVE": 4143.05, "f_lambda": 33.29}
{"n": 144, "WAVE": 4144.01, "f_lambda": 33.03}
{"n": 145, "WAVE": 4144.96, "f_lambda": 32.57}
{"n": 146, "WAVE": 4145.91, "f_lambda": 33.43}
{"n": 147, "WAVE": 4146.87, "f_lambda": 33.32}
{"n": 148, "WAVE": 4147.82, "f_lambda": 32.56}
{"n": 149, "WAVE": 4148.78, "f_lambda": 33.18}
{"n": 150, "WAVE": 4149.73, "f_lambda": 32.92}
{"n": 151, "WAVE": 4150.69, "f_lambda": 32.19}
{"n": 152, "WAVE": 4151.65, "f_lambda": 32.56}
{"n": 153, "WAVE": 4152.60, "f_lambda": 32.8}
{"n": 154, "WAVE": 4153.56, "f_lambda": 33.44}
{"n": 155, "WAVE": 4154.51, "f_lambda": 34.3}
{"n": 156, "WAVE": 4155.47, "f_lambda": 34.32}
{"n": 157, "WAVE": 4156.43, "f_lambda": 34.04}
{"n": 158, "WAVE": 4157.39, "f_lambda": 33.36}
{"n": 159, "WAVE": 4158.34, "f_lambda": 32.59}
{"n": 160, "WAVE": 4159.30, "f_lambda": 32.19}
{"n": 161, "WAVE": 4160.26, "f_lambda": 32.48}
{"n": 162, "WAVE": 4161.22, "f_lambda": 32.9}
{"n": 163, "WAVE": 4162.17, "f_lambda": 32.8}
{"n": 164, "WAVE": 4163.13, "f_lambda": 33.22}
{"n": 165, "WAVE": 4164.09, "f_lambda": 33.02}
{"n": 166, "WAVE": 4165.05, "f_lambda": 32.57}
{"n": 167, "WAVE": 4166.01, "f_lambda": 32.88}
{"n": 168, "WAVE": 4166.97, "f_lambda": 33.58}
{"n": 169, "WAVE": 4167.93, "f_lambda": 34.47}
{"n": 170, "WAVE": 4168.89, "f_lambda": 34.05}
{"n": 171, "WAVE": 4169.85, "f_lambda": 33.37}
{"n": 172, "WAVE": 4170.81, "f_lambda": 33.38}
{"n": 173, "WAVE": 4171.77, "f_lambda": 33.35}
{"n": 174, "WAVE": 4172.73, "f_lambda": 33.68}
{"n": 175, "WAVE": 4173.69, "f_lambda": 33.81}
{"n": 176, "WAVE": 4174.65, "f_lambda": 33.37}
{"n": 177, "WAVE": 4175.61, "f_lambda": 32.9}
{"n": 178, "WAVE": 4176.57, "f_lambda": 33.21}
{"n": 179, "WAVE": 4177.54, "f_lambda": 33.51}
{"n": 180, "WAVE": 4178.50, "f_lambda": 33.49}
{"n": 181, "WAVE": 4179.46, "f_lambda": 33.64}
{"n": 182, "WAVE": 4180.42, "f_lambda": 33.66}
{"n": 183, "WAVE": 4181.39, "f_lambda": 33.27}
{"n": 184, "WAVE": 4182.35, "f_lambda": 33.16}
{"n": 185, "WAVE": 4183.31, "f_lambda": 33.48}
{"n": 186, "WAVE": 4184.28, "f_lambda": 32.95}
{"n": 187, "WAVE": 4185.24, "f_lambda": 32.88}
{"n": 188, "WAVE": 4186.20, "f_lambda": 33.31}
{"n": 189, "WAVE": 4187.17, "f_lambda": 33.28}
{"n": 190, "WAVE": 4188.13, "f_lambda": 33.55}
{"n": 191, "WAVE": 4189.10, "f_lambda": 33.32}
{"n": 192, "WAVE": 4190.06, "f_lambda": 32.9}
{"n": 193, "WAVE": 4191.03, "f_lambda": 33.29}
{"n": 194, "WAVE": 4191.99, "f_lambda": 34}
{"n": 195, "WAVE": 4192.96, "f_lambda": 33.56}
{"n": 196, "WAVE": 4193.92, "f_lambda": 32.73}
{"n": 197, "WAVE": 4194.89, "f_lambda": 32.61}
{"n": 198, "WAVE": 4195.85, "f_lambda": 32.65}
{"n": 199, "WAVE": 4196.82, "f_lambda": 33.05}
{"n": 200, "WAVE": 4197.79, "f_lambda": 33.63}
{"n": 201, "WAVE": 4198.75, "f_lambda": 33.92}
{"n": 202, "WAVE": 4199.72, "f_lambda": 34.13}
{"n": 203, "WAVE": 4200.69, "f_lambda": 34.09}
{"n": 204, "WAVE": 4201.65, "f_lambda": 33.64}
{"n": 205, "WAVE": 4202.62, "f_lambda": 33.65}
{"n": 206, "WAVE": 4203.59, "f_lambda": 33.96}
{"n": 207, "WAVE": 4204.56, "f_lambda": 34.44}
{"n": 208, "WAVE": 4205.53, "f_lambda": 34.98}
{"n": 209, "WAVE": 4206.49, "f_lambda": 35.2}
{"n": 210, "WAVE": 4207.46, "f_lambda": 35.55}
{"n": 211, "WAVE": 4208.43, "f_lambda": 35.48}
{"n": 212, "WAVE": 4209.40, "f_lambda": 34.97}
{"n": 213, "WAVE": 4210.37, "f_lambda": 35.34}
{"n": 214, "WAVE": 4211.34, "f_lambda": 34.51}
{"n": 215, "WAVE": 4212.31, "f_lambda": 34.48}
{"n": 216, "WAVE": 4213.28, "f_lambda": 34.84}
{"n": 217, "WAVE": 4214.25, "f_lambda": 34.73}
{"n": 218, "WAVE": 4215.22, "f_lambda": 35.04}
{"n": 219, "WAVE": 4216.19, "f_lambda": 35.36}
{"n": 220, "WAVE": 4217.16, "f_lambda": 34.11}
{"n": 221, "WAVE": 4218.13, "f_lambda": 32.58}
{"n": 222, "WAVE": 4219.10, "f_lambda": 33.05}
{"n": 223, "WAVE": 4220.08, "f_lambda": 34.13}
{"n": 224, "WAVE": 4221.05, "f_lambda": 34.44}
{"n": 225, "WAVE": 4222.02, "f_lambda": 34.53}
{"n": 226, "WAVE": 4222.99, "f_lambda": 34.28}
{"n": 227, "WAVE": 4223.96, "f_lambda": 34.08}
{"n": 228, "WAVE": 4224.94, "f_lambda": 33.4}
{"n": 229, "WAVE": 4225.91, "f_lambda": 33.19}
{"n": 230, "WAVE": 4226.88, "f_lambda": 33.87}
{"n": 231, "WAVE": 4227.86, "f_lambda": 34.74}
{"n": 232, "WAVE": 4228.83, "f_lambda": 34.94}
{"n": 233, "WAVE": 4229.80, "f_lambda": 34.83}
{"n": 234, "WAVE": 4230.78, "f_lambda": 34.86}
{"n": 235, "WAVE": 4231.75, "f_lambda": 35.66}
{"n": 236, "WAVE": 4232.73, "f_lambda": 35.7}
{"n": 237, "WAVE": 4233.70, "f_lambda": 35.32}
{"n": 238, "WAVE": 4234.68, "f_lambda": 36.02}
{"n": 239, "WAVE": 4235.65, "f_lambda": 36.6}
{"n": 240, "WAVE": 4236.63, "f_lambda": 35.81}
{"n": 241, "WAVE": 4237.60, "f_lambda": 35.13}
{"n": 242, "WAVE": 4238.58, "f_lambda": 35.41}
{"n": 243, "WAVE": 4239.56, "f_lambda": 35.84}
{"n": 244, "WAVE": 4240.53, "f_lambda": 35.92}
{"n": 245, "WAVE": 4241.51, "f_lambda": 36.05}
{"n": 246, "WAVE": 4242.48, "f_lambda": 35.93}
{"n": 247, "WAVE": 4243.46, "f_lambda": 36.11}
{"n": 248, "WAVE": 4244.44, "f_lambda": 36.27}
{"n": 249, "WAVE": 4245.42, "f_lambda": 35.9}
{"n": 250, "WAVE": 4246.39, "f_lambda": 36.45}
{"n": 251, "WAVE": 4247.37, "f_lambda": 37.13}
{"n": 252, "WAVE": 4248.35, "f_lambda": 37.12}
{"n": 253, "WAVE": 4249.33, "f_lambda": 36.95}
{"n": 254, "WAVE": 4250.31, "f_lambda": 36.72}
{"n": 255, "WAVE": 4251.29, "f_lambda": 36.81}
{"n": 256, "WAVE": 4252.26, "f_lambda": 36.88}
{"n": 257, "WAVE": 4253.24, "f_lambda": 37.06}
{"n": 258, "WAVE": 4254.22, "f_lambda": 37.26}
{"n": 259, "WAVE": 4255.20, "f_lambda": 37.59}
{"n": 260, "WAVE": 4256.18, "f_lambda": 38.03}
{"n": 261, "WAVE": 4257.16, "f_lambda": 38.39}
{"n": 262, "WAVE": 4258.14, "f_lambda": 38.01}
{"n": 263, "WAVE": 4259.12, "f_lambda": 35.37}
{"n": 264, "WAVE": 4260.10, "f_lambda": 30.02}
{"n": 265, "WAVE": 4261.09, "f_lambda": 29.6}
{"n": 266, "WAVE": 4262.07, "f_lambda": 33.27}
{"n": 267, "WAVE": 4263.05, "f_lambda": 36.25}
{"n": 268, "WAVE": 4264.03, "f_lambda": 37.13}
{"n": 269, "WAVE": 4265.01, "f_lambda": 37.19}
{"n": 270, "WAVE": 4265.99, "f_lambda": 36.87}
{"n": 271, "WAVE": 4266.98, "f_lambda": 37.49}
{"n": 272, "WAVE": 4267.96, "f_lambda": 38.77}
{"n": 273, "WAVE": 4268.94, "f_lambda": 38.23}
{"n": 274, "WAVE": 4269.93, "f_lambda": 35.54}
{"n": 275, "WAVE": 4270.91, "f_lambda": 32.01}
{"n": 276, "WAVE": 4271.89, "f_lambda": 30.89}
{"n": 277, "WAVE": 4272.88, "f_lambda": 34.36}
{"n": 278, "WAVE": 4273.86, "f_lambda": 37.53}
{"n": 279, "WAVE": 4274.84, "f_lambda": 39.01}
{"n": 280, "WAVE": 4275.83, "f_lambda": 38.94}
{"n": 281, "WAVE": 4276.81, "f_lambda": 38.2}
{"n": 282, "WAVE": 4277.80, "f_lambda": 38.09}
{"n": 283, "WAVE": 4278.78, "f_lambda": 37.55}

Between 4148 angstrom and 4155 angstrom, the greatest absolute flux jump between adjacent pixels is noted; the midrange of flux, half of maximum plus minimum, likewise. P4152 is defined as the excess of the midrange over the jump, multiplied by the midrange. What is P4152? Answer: 1077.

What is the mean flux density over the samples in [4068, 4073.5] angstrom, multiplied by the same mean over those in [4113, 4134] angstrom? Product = 1098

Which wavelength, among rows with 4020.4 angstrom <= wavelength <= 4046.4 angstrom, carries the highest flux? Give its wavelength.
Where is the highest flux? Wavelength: 4037.57 angstrom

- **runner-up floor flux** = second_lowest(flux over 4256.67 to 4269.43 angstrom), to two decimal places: 30.02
